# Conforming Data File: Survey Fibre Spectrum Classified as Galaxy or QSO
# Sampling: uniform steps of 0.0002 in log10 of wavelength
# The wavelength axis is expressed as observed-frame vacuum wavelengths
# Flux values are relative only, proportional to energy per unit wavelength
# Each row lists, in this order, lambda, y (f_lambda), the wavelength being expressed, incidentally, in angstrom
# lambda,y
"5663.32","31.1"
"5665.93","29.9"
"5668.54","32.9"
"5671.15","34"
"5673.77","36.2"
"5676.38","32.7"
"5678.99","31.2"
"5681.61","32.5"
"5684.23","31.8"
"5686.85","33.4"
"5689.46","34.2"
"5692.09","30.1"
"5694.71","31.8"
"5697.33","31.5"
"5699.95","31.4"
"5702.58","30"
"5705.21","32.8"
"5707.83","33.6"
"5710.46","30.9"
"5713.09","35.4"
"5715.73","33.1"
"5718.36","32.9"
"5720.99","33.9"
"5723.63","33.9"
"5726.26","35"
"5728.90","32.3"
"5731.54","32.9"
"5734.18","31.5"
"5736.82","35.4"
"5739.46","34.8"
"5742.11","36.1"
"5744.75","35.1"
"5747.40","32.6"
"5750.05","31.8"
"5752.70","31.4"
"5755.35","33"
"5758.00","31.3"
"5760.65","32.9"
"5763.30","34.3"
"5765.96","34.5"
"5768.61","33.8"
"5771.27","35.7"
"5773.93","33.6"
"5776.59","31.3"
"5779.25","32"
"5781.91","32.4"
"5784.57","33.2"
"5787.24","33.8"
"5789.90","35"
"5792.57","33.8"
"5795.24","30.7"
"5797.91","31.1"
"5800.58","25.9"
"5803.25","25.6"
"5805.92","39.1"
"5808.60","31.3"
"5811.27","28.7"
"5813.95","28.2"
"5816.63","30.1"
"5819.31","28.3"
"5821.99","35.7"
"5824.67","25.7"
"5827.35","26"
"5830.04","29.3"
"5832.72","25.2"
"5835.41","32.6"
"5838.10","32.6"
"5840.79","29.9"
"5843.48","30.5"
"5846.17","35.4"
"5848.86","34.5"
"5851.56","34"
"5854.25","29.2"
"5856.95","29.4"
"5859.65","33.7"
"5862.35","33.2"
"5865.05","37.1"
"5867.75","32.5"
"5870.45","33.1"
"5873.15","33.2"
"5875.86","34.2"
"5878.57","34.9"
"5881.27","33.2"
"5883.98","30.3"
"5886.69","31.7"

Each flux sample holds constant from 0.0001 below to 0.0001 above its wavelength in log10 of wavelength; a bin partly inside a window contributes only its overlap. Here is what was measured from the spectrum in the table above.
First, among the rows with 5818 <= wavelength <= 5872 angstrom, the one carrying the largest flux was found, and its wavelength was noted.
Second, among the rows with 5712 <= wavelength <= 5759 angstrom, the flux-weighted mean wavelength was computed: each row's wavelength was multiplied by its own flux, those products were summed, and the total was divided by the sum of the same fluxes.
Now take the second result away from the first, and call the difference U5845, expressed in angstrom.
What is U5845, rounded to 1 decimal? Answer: 129.7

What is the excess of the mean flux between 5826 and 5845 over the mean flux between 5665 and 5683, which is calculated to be -3.3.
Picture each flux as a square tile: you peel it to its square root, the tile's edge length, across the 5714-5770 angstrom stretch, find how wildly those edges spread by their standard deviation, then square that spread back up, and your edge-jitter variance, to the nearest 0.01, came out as 0.01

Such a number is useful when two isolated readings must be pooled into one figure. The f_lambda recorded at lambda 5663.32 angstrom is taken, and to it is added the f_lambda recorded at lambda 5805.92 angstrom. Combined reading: 70.2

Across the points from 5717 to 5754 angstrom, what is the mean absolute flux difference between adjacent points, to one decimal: 1.3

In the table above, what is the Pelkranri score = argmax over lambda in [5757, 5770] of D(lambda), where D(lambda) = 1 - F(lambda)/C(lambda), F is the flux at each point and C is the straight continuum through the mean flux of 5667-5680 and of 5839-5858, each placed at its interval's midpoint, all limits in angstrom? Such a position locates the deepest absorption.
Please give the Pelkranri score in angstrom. 5758.00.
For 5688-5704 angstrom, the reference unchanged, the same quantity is 5702.58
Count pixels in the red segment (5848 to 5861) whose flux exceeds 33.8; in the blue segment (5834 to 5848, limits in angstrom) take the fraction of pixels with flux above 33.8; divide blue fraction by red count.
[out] 0.1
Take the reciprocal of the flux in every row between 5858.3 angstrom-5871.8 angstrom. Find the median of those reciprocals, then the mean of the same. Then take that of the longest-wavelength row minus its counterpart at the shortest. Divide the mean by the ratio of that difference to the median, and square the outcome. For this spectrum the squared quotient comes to 2.7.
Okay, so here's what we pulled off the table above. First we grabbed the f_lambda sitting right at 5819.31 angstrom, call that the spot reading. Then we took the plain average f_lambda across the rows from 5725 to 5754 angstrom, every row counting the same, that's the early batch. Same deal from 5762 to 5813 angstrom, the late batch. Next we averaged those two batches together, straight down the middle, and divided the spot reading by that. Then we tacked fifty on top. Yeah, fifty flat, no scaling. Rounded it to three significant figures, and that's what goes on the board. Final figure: 50.9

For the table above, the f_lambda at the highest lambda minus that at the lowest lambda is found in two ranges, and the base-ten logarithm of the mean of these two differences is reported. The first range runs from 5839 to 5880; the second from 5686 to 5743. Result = 0.59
